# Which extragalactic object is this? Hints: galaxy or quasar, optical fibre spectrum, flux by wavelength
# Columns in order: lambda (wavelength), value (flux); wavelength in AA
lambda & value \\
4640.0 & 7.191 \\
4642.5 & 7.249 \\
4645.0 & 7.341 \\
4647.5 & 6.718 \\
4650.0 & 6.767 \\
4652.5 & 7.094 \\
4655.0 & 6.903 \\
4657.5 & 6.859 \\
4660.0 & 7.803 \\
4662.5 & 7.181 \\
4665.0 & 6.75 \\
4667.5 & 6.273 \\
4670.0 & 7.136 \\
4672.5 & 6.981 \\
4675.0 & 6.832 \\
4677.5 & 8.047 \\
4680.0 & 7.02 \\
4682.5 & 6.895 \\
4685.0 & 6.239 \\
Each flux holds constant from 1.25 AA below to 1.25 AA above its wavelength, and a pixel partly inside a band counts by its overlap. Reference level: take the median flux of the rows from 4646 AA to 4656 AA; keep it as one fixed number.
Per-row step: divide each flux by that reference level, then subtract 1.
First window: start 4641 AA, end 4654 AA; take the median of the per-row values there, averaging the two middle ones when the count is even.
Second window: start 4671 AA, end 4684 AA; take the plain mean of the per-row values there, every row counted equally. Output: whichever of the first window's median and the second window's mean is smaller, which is 0.038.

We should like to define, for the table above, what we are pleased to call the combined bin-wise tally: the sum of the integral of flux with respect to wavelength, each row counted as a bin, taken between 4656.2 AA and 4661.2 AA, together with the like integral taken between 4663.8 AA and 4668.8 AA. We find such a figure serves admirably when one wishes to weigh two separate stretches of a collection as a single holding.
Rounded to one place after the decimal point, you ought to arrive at 69.2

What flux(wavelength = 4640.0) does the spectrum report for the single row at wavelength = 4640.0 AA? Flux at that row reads 7.191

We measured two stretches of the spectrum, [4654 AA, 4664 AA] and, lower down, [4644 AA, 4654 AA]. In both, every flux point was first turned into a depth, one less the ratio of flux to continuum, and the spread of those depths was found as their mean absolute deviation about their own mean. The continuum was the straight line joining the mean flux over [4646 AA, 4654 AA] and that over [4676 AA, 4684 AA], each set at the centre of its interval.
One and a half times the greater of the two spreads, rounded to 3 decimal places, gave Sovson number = 0.064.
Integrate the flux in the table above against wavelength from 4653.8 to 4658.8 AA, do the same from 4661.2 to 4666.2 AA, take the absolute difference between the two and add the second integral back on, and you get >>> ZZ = 35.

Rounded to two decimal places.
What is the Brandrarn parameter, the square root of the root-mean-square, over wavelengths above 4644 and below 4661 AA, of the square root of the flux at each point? 1.63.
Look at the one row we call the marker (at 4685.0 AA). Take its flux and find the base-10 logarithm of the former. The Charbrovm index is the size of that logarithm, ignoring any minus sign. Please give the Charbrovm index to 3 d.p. 0.795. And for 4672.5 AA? 0.844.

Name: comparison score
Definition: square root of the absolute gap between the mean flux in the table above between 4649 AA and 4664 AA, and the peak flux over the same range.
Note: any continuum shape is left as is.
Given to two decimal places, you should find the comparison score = 0.84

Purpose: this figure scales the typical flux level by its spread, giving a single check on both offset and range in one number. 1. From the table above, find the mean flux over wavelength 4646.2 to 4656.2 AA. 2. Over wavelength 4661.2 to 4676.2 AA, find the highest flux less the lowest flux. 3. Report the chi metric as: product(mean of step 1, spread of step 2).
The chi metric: 6.2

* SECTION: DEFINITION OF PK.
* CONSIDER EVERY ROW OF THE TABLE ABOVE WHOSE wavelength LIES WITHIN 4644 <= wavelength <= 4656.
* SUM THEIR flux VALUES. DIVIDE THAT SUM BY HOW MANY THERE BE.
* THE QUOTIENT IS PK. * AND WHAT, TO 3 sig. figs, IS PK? 6.96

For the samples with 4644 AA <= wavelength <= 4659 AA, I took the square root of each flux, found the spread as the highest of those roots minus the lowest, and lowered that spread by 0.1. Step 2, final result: 0.018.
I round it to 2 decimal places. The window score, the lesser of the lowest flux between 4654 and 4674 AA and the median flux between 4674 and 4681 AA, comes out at 6.27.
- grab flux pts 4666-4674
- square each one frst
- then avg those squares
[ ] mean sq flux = 46.3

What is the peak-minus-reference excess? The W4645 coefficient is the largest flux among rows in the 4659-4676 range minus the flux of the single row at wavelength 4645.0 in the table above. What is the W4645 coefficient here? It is 0.46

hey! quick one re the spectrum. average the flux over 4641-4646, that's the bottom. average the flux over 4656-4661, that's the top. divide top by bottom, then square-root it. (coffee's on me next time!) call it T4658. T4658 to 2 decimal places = 1.00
